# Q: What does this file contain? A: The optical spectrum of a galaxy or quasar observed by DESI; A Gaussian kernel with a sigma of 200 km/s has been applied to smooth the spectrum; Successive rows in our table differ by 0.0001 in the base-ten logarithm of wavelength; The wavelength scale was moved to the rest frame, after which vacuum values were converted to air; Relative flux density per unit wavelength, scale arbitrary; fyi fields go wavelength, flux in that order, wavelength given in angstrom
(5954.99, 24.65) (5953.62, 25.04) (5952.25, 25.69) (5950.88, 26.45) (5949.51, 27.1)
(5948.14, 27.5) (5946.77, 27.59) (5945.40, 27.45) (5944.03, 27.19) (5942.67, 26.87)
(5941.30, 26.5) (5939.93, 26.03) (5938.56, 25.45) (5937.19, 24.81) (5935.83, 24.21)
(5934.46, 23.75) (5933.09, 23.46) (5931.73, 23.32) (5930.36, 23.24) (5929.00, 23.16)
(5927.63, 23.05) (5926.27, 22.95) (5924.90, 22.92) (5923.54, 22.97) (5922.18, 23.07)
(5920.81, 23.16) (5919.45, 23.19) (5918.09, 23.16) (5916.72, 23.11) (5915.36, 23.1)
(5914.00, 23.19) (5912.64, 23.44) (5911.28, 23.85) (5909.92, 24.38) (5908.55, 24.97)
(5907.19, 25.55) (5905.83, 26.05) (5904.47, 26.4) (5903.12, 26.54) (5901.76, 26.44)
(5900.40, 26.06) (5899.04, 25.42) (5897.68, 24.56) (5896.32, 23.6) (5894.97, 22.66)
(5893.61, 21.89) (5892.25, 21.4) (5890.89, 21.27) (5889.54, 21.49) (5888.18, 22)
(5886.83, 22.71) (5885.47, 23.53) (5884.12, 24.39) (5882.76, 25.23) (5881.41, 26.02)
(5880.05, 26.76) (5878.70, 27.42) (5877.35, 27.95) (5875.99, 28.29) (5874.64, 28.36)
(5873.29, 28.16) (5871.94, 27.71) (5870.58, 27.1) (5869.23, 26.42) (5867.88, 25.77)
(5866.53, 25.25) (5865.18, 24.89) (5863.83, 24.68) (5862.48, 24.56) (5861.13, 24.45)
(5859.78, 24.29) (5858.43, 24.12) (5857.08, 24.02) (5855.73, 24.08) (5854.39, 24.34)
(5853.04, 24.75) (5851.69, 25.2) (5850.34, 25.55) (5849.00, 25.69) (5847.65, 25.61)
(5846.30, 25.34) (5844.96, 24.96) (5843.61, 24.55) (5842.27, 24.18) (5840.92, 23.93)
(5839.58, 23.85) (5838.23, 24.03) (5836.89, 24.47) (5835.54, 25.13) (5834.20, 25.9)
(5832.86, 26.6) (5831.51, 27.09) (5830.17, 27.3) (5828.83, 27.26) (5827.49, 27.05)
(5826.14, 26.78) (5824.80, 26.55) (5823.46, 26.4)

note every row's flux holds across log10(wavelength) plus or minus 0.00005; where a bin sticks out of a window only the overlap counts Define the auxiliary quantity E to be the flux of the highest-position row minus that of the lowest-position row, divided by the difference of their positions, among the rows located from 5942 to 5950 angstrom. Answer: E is 0.03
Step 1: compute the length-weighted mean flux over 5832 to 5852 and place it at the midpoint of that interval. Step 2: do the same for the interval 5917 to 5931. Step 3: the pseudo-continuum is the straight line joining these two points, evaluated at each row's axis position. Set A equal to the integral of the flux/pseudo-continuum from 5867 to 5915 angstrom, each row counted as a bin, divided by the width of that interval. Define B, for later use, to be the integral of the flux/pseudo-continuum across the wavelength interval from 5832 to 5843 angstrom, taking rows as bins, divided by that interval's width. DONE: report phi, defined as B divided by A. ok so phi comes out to 0.94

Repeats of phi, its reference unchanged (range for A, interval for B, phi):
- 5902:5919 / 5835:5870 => 0.96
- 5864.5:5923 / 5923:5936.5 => 0.98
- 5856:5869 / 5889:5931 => 1.01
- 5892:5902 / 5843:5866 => 0.99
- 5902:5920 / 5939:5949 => 1.14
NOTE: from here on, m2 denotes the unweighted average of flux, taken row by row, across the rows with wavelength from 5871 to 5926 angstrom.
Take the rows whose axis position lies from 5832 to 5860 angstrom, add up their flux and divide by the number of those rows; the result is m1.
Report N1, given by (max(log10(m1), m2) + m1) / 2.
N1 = 24.7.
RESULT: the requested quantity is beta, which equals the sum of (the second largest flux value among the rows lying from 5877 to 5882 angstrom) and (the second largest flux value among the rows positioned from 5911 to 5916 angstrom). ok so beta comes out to 50.9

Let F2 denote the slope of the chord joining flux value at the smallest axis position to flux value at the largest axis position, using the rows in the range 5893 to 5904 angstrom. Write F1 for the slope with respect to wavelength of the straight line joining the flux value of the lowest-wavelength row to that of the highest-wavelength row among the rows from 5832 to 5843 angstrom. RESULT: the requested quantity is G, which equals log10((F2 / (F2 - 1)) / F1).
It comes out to 0.57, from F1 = -0.26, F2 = 0.49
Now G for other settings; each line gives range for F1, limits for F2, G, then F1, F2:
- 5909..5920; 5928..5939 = 0.40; -0.12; 0.24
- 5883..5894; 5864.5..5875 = 0.34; -0.26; 0.37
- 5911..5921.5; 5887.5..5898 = 0.71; -0.07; 0.27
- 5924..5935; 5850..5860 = 0.13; 0.09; -0.13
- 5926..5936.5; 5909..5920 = -0.07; 0.13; -0.12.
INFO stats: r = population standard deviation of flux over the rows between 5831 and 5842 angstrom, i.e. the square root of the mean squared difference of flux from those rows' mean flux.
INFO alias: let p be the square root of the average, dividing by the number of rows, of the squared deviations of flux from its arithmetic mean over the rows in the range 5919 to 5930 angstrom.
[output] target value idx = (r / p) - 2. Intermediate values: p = 0.1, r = 1.2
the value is 10.1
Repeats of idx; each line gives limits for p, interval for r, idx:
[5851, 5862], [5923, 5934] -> -1.5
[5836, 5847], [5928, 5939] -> -0.4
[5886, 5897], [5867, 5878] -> -0.8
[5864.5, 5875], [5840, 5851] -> -1.5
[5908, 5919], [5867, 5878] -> -0.6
